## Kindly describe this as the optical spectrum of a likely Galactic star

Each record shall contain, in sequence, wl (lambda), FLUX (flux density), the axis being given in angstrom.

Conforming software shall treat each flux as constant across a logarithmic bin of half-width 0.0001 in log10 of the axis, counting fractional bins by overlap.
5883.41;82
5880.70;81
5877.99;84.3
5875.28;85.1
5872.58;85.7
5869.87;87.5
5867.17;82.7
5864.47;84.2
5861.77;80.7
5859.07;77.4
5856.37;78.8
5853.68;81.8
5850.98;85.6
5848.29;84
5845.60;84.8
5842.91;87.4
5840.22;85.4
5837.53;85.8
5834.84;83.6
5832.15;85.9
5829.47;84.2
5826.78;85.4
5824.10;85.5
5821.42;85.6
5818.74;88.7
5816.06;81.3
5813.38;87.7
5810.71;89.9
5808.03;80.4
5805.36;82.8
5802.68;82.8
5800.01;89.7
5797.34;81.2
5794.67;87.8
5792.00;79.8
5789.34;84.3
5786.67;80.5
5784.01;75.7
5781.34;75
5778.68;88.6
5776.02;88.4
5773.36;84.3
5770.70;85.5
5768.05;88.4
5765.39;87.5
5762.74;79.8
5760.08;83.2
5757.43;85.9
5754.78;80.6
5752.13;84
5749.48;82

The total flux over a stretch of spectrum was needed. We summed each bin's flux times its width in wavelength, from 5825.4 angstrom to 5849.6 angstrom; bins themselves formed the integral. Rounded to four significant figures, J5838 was 2061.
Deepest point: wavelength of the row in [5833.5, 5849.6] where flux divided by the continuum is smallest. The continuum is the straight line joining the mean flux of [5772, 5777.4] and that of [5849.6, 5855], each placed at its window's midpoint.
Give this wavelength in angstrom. 5834.84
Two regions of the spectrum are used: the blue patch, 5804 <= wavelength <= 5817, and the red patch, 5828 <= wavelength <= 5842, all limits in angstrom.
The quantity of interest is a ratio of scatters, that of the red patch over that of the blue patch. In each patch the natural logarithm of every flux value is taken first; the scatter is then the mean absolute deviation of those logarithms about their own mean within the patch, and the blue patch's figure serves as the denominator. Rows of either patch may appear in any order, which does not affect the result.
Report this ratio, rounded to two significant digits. 0.25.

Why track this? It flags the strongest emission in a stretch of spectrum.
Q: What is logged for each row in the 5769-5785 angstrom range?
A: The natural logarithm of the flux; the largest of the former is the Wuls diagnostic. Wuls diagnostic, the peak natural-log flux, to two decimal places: 4.48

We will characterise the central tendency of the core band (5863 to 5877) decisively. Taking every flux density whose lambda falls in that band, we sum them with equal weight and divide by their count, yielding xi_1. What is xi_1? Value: 85.0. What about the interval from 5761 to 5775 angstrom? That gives 85.1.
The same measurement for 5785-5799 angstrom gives 82.7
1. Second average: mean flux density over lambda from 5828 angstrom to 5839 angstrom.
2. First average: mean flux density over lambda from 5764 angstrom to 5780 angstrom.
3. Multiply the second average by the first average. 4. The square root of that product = 86.0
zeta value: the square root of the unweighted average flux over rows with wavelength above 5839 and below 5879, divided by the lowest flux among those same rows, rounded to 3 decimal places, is 0.118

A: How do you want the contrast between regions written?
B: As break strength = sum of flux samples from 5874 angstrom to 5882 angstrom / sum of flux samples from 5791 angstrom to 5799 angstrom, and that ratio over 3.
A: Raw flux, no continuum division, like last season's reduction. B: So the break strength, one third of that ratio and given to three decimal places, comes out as 0.335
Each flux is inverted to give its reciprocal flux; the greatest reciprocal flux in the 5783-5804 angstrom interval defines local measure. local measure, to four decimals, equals 0.0132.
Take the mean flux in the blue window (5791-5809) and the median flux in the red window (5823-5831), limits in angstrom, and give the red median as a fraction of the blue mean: 1.02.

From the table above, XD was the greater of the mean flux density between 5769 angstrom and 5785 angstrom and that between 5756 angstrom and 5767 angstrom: 84.1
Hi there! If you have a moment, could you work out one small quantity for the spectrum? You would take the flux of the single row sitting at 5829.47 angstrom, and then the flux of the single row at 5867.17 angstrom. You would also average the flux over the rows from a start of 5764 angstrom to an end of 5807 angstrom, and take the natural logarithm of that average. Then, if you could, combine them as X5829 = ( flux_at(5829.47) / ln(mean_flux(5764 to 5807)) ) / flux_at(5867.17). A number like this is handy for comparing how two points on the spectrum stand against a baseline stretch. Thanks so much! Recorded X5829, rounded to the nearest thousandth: 0.230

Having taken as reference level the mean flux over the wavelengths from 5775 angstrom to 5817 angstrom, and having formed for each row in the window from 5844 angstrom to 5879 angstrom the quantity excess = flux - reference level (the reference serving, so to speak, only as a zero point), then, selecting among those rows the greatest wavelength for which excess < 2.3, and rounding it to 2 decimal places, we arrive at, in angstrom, 5877.99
